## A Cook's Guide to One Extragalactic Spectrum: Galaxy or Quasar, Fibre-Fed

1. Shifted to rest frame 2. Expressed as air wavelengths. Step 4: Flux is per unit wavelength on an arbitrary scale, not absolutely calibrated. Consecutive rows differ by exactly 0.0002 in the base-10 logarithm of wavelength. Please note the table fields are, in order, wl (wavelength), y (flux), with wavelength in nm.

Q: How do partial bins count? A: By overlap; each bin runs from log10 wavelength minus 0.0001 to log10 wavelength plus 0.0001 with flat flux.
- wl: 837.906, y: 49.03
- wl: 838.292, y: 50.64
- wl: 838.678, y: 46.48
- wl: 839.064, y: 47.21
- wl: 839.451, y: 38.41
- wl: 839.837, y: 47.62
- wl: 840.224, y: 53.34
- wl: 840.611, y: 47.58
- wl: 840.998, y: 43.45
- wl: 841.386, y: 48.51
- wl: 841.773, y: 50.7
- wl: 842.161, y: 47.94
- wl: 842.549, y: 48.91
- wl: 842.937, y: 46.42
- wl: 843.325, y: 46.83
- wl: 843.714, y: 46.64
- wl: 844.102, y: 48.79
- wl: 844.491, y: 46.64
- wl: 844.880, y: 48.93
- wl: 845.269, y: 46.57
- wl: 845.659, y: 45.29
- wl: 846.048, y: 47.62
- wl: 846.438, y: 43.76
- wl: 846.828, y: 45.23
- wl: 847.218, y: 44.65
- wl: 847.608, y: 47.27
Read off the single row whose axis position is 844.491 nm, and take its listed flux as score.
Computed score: 46.64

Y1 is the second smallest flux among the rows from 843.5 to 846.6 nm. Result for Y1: 45.29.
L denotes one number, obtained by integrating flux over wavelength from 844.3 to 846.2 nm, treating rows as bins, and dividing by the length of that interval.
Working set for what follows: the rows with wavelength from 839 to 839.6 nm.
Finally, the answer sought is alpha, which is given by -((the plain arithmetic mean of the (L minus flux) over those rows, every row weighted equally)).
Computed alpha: -4.2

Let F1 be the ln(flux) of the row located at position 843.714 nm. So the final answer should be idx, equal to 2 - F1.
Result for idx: -1.842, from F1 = 3.84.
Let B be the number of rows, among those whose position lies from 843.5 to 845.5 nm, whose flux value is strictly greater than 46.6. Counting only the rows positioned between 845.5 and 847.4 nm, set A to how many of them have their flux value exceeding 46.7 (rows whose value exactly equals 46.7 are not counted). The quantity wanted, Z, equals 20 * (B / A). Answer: 80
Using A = 1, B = 4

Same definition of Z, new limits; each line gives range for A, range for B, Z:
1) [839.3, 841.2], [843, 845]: 33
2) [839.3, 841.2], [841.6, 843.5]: 27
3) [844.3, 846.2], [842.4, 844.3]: 40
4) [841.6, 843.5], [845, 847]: 5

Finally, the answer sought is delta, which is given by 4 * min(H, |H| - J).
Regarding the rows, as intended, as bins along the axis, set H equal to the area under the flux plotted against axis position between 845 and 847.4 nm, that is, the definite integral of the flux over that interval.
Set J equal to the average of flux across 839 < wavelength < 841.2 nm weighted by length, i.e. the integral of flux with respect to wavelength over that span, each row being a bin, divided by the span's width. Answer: 253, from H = 109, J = 46.2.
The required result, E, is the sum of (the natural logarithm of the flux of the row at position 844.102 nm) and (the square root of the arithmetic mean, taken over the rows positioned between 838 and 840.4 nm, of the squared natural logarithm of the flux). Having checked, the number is 7.74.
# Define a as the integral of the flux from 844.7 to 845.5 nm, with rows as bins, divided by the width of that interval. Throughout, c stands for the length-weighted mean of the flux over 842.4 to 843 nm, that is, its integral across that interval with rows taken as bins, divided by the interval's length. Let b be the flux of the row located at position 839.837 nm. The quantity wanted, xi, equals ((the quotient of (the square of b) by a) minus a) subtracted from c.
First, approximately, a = 47.6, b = 47.62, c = 47.9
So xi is 48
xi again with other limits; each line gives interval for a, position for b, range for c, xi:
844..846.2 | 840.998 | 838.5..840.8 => 54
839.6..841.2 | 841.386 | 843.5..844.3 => 46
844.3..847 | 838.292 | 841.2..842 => 40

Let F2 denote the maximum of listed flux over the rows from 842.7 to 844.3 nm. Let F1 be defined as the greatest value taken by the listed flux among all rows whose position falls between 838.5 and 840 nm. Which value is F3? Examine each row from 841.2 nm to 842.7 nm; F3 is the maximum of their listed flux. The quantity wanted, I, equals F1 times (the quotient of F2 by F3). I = 46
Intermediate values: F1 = 47.62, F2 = 48.79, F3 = 50.7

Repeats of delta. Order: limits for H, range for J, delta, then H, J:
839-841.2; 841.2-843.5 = 214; 102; 48.2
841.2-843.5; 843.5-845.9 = 255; 111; 47.1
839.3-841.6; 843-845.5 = 240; 107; 47.3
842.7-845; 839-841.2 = 251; 109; 46.2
